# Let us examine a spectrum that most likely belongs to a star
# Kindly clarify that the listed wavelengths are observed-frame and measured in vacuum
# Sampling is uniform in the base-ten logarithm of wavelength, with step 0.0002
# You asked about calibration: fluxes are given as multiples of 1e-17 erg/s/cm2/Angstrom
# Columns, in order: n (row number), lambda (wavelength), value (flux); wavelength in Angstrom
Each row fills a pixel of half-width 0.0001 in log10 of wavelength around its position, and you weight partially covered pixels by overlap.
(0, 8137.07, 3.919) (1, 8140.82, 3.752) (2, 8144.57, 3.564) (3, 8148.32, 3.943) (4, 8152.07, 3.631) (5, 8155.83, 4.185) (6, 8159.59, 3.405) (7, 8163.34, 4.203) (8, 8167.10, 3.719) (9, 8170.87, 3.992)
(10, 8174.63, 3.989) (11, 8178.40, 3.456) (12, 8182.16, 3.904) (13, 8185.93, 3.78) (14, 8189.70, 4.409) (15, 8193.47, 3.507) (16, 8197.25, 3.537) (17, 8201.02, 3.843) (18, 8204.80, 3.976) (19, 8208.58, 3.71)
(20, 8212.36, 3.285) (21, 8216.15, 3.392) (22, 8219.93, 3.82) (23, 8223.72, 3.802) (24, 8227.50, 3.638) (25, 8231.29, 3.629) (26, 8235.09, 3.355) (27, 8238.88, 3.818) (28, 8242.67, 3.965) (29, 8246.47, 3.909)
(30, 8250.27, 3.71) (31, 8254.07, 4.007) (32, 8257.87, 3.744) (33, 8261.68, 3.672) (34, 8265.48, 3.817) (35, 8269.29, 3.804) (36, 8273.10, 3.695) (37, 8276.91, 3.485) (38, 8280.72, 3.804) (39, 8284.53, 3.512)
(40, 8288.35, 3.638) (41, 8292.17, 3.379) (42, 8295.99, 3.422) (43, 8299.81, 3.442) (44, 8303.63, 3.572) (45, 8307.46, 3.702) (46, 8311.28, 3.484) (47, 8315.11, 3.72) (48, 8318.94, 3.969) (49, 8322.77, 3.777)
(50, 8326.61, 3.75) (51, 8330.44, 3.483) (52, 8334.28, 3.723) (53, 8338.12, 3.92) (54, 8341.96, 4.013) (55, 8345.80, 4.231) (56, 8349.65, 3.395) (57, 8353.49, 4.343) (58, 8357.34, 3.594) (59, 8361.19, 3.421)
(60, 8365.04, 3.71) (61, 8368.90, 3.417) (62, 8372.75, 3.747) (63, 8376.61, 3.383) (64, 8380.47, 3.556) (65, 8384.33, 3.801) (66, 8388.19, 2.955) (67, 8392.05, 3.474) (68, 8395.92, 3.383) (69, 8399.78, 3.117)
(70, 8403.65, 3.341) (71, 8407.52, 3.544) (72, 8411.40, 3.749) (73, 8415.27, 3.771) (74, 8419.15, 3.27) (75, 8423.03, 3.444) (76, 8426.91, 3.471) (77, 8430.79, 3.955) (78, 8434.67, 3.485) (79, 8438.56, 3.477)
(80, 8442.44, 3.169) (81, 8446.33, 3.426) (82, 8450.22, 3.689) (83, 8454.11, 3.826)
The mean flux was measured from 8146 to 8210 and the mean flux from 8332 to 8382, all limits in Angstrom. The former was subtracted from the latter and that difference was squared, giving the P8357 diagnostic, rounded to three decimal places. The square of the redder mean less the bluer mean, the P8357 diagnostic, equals 0.012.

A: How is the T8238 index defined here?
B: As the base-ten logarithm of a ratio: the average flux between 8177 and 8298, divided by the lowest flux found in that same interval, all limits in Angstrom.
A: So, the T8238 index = 0.052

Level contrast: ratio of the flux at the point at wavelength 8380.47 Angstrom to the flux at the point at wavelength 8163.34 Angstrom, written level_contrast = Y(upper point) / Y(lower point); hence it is 0.85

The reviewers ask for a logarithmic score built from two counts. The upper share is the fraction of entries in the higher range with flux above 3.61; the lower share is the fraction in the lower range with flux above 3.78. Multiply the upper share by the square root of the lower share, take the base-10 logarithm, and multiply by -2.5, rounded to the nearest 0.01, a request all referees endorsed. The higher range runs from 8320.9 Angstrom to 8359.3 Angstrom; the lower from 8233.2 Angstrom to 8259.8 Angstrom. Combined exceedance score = 0.69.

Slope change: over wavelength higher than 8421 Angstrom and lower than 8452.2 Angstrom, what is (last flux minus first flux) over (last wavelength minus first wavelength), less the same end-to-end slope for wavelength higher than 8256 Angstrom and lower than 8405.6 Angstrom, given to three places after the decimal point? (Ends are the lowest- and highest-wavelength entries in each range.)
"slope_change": 0.012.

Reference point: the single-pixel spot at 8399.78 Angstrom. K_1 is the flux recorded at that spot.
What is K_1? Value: 3.117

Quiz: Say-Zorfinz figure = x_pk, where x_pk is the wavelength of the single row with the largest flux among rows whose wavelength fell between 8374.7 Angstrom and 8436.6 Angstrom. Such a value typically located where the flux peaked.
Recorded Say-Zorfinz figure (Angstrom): 8430.79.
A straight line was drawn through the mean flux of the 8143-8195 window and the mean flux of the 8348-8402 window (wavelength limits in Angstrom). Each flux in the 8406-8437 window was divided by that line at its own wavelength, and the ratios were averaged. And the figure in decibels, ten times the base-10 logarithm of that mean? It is 0.17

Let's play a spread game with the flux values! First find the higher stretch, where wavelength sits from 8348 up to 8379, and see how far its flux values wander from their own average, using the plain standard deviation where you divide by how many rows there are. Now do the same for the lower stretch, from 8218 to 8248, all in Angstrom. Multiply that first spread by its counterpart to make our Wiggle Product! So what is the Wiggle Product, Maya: 0.055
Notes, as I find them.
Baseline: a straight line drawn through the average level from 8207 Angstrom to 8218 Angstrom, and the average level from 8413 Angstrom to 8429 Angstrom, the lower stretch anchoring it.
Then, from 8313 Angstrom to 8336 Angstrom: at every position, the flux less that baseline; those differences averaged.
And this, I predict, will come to 0.26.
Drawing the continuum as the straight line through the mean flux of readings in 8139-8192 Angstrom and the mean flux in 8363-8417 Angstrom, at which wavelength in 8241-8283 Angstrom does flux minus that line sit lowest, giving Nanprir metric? 8276.91 Angstrom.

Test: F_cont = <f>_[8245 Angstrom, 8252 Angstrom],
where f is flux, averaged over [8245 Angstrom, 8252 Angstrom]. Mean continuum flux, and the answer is 3.8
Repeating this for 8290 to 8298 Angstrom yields 3.4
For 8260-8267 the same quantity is 3.7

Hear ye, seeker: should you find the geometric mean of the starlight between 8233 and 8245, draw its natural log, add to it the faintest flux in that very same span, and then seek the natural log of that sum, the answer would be 1.54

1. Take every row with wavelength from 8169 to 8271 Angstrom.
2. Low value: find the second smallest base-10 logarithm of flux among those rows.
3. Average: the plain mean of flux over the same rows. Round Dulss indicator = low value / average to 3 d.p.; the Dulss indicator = 0.140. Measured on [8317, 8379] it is 0.142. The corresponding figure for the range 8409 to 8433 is 0.149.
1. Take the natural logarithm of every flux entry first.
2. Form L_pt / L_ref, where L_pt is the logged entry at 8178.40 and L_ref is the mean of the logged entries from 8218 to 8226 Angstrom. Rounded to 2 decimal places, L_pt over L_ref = 0.93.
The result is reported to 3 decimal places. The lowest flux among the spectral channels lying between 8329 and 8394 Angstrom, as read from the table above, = 2.955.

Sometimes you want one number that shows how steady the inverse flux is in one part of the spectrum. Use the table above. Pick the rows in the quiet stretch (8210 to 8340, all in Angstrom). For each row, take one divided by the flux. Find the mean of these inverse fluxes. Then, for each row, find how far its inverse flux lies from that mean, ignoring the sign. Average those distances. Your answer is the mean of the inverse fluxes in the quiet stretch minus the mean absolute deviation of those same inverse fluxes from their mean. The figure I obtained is 0.261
